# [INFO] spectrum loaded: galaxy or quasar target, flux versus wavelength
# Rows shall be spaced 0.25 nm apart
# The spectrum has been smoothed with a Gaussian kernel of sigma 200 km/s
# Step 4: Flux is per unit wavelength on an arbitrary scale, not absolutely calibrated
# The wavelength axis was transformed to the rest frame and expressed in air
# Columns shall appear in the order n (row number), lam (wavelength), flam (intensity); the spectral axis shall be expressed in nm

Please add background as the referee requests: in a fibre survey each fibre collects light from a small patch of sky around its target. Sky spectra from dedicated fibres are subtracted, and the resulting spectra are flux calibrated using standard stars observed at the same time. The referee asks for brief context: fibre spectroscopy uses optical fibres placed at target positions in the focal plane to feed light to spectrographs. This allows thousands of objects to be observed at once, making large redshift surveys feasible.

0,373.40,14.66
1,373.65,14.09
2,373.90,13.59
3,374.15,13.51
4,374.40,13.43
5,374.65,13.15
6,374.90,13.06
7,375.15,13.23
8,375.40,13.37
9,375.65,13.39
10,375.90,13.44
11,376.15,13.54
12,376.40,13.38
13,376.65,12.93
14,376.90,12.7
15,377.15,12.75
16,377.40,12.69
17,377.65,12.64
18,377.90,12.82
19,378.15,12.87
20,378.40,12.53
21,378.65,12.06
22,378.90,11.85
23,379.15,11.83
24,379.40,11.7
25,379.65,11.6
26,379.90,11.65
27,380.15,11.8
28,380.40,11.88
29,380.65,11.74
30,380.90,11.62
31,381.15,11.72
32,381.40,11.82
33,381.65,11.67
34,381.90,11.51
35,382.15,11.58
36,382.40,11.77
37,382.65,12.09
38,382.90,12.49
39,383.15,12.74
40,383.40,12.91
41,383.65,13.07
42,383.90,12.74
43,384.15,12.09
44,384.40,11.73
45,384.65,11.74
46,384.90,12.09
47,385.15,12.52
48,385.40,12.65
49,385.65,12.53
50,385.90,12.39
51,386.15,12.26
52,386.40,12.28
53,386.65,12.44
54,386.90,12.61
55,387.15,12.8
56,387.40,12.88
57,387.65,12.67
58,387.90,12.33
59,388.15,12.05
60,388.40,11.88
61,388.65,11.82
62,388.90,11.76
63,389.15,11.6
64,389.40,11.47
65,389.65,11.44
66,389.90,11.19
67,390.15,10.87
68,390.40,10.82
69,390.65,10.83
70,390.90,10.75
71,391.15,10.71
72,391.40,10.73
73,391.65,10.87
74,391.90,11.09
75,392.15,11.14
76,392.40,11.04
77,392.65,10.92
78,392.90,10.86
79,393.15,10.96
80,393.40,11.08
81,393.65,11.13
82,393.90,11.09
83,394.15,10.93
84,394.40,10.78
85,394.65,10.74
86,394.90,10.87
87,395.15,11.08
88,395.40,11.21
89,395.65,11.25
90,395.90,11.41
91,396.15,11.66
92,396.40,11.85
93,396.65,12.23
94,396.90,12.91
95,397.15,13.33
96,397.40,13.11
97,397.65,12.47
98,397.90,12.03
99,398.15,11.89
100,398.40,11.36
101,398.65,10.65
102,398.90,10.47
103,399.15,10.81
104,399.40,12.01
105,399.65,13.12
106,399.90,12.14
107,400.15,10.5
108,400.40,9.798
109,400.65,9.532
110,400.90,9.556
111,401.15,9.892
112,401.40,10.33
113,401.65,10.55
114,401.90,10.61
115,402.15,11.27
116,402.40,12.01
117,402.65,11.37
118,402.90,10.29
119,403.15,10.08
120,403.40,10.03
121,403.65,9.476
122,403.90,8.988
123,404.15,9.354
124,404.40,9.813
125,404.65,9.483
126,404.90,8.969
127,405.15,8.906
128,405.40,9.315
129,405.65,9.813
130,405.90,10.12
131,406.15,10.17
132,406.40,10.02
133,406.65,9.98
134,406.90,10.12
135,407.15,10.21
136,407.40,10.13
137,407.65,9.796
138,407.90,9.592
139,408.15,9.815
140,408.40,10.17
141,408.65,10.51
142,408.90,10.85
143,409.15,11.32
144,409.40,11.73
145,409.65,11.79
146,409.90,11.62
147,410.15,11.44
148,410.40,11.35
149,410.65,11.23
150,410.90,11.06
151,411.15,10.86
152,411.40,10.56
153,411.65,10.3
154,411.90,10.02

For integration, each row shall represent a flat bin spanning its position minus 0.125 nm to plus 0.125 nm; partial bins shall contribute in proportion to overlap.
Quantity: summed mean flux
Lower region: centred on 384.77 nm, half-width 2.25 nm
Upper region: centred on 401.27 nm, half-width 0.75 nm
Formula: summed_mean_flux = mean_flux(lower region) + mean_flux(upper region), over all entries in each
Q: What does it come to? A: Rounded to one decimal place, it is 22.5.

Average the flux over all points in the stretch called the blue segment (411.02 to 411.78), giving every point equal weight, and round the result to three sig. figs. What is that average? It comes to 10.6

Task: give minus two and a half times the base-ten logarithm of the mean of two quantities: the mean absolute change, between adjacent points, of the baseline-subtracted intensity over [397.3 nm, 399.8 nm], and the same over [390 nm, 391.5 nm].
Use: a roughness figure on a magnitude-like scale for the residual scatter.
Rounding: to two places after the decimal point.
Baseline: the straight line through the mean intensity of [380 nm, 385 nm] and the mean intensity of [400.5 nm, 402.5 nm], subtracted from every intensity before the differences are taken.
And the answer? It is 1.28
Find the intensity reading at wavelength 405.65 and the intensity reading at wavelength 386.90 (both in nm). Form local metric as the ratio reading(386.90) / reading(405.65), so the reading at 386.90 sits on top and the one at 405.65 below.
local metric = 1.29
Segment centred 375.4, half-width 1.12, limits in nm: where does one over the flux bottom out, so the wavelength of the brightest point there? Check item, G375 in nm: 376.15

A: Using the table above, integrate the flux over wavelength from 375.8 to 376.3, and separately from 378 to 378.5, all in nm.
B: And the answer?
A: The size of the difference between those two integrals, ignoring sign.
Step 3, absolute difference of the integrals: 0.39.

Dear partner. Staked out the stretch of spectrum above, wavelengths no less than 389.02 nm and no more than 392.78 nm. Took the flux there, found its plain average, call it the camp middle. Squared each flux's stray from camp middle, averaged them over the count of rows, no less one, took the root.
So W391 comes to 0.3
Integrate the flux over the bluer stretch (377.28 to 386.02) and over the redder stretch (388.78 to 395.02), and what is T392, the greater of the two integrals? 106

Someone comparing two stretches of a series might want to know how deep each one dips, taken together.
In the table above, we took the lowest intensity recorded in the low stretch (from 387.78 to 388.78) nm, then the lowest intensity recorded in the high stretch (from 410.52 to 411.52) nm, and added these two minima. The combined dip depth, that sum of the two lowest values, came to 22.4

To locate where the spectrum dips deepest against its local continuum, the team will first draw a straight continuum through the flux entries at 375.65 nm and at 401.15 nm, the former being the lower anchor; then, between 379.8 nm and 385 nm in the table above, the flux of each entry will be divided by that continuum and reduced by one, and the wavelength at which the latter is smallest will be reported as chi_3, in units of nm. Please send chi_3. 379.90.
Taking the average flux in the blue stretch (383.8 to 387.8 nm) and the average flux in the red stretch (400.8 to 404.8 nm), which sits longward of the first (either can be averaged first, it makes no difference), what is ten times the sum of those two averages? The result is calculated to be 226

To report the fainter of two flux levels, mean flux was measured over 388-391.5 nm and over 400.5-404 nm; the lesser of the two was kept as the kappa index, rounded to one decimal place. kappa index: 10.3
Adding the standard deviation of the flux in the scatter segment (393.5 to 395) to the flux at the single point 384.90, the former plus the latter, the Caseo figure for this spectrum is 12.2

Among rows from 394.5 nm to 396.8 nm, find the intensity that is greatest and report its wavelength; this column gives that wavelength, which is 396.65 nm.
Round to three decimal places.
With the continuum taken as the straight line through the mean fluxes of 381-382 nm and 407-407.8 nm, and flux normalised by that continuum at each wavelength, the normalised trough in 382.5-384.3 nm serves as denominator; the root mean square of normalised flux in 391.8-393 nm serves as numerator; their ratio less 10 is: -9.038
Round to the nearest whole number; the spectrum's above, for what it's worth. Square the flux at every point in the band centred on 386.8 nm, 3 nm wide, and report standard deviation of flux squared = 6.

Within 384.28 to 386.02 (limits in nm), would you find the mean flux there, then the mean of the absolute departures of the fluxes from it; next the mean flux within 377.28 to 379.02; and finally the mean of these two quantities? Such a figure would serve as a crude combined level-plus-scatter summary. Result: 6.4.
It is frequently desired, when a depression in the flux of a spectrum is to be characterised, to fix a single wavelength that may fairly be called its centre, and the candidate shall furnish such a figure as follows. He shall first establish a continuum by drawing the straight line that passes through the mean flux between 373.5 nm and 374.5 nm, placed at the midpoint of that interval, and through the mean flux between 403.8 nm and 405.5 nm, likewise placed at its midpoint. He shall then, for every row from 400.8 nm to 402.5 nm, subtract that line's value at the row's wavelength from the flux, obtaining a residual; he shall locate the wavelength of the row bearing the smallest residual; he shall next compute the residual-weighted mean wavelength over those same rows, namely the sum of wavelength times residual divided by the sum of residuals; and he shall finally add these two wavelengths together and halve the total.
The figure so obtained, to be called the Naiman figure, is 401.50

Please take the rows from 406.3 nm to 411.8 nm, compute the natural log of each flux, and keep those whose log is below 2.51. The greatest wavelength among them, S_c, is 411.65 nm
